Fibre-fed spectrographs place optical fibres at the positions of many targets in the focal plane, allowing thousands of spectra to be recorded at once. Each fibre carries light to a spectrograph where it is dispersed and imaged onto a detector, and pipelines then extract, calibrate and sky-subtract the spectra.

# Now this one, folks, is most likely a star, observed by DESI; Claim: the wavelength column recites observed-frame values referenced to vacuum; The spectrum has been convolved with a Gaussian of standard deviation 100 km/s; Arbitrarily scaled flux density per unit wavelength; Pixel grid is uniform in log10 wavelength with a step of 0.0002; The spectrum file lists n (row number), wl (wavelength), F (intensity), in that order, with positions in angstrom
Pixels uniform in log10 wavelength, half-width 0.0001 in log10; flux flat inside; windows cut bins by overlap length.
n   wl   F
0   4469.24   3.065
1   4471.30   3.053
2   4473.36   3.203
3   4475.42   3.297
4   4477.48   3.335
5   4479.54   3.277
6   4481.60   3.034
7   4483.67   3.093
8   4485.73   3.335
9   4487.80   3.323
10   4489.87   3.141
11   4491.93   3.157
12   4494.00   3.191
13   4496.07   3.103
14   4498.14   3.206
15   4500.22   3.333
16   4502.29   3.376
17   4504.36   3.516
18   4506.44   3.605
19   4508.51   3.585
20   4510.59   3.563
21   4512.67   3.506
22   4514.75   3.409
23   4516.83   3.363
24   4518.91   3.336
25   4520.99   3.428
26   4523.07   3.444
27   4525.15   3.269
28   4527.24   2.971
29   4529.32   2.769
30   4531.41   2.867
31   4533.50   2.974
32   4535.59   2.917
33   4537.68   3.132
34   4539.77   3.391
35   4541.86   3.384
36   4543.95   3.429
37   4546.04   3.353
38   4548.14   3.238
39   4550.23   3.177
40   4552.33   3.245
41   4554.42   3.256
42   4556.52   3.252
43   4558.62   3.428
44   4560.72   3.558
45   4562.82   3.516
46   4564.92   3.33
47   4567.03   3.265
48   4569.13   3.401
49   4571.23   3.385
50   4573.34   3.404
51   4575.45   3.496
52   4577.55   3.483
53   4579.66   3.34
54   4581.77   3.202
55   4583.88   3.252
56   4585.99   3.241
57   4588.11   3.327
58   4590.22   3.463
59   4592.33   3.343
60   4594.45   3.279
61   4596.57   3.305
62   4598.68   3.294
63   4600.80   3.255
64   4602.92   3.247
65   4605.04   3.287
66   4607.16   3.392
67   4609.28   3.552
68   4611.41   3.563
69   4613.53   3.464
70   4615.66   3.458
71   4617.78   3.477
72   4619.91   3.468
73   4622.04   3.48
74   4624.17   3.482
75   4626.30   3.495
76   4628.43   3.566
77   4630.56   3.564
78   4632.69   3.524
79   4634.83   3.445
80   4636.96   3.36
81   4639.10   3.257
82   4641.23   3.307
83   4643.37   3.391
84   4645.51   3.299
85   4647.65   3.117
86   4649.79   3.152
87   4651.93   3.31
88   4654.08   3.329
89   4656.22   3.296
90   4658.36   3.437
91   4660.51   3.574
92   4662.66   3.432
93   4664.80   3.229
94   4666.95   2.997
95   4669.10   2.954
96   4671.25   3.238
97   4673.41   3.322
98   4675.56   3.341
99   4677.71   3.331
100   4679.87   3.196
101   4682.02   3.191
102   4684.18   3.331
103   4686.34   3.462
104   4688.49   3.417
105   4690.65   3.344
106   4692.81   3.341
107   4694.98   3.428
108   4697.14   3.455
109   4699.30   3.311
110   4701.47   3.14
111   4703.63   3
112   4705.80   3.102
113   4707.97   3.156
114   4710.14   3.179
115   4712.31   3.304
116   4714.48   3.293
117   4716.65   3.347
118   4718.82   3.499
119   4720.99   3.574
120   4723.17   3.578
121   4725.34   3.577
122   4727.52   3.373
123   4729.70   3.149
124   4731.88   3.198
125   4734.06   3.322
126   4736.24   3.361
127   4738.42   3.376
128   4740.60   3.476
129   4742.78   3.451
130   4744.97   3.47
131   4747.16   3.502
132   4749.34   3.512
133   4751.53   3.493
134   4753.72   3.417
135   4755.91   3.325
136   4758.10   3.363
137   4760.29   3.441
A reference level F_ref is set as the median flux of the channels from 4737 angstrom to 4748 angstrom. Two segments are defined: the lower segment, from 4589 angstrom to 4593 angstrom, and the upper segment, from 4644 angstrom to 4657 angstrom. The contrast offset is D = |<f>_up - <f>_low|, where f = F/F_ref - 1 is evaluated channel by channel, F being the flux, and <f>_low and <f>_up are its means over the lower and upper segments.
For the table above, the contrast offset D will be 0.044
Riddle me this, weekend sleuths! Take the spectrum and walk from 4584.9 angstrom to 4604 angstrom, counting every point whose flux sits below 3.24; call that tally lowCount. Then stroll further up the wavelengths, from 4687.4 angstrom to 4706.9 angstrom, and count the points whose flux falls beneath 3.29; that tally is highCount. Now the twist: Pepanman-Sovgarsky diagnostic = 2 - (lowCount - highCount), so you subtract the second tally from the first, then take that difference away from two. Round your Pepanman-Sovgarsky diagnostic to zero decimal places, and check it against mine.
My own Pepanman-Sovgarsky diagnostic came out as 5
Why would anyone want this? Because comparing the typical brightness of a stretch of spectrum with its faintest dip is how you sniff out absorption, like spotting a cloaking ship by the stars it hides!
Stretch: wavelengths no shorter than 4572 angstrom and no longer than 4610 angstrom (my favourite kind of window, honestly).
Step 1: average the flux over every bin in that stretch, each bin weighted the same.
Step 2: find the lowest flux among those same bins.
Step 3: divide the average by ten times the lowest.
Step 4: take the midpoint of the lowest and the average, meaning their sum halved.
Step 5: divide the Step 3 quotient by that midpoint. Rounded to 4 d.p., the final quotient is 0.0319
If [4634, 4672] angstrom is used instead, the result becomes 0.0356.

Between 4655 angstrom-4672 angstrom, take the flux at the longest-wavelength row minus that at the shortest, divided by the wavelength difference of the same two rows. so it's 0.00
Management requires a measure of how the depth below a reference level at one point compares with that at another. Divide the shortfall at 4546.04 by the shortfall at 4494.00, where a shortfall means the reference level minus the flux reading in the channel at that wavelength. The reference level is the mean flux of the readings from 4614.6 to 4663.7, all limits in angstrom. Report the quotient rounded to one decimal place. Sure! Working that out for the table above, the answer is 0.2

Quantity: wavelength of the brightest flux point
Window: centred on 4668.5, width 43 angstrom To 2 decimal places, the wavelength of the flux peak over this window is 4660.51 angstrom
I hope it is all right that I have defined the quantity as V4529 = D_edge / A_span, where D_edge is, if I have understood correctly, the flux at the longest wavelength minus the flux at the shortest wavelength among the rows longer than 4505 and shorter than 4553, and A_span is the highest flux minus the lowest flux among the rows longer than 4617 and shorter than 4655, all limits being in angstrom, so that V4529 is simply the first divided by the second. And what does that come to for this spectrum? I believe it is -0.8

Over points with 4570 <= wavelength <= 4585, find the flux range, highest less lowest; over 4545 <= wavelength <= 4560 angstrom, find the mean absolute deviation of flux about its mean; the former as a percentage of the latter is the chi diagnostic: 459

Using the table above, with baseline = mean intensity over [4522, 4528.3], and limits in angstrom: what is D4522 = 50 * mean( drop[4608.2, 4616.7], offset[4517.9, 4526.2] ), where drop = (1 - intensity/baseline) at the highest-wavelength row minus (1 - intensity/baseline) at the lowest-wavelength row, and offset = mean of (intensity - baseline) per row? 4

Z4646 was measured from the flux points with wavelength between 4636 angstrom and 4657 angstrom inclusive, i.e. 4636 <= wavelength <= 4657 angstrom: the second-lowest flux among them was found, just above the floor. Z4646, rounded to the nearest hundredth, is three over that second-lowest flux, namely 0.95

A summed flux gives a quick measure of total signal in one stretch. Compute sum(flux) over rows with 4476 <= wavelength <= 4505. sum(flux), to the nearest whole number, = 45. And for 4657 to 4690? 49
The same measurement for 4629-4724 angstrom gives 146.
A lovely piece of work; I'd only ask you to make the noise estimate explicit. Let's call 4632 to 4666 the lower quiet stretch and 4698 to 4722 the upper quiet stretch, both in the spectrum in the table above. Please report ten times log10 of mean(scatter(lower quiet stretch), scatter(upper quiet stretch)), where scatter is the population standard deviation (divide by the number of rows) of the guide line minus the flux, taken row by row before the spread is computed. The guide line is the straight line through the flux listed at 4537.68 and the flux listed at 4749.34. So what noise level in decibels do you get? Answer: -8.6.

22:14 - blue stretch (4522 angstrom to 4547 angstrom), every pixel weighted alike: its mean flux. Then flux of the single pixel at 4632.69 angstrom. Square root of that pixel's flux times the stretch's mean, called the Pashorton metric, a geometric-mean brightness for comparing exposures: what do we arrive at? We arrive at 3.34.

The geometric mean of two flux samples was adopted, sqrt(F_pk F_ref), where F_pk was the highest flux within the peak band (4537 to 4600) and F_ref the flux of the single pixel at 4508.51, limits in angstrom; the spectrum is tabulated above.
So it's 3.57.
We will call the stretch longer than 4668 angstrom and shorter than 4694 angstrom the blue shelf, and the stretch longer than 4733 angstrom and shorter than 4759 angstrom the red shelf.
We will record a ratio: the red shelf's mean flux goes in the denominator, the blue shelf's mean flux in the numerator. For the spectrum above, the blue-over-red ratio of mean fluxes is 0.961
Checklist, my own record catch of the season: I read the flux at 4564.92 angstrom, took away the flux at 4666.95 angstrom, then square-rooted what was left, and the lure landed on 0.58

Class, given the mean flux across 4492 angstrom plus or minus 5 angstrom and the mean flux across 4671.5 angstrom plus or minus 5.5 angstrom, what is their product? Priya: 10.1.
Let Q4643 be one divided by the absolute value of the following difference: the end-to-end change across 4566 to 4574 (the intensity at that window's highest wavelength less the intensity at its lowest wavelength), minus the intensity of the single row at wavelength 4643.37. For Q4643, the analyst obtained 0.308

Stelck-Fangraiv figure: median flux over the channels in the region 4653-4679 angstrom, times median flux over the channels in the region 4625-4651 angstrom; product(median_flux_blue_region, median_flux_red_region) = 11.2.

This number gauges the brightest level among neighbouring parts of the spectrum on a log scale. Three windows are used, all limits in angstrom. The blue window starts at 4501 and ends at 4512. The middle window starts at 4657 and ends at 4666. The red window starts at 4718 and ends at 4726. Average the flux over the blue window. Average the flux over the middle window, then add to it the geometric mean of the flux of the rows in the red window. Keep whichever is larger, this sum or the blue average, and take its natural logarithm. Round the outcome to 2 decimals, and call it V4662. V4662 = 1.94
